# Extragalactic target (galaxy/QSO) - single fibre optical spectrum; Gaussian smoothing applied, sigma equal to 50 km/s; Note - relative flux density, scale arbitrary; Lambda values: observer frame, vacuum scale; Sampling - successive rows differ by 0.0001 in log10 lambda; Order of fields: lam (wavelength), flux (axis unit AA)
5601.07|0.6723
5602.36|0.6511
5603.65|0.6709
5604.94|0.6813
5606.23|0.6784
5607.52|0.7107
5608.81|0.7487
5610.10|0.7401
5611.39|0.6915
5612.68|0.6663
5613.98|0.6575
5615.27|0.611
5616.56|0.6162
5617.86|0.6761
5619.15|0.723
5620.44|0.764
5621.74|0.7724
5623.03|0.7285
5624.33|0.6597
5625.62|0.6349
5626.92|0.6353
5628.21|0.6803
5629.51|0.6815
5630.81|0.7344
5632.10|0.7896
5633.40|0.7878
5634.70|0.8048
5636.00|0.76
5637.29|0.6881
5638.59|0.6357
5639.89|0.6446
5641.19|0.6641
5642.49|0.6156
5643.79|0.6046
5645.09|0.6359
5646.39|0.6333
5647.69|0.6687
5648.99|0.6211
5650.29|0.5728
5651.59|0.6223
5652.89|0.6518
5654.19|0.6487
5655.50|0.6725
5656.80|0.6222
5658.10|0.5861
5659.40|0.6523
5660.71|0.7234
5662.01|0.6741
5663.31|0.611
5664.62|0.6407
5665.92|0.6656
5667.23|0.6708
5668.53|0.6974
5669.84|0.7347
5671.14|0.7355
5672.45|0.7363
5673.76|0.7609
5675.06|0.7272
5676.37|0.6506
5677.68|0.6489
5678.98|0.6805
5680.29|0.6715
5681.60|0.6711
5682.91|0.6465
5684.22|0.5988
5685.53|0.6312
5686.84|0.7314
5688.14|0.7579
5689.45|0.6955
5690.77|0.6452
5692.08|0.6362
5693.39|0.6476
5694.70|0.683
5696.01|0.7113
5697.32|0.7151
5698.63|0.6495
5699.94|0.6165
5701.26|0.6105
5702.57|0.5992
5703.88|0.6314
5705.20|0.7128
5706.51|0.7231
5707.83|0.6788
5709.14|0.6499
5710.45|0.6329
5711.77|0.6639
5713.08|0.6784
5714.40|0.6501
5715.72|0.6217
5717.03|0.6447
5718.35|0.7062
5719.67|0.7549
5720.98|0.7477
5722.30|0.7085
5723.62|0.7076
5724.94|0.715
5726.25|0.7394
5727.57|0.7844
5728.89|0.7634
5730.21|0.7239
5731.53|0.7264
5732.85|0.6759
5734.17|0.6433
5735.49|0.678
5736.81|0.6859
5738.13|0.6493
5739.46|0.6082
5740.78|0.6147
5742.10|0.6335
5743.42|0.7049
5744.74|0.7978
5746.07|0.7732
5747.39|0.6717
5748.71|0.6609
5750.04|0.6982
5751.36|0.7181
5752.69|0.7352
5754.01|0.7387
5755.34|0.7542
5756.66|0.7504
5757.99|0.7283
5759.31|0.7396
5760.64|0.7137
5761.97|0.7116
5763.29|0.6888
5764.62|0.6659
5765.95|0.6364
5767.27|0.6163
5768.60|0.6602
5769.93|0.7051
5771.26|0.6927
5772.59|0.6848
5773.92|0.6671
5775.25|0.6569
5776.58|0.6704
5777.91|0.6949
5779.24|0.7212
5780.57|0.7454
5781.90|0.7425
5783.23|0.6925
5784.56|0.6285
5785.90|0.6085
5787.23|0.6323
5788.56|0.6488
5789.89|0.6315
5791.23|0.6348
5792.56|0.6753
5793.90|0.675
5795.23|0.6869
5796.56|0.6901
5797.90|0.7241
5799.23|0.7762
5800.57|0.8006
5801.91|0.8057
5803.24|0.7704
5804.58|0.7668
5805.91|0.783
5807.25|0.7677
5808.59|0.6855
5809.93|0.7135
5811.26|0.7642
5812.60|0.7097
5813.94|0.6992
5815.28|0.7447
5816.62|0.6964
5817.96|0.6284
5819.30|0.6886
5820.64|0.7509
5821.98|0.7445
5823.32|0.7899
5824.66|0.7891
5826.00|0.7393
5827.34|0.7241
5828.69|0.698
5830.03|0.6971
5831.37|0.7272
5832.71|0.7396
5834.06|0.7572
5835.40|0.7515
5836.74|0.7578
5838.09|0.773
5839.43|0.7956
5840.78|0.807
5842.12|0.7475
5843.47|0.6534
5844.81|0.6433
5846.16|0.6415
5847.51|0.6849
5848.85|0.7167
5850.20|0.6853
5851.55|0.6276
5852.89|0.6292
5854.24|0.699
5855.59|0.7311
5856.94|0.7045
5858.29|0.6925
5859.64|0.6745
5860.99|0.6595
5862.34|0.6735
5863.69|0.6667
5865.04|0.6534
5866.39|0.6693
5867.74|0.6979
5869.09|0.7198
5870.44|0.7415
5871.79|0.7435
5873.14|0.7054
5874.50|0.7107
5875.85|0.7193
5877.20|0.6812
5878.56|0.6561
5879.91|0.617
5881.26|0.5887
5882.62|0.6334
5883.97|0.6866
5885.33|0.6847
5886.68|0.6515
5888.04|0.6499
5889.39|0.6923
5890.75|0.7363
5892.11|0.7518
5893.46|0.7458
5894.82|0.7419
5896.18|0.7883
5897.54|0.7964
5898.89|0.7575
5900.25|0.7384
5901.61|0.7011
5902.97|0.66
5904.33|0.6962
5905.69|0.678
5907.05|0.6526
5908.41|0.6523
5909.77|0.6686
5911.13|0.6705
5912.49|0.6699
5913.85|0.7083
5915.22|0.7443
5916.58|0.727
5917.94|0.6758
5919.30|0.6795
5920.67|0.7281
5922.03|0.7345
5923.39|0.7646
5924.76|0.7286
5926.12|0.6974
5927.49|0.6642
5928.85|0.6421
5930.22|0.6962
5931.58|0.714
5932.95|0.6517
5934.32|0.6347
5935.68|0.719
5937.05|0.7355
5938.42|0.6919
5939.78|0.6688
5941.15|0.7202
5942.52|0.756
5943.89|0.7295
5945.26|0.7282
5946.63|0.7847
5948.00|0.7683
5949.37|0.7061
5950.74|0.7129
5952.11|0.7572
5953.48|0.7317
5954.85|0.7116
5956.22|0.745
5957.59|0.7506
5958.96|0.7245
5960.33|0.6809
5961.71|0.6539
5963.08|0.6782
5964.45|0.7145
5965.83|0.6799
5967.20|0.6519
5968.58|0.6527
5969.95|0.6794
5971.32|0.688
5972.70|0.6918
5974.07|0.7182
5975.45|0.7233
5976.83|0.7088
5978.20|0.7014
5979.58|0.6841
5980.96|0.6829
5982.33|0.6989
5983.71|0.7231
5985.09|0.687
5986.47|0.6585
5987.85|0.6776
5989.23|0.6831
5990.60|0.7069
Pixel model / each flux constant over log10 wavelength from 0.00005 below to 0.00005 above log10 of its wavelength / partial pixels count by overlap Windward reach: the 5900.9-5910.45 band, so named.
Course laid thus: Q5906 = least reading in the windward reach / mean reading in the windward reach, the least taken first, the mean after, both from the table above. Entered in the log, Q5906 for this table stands 0.970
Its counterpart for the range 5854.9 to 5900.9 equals 0.842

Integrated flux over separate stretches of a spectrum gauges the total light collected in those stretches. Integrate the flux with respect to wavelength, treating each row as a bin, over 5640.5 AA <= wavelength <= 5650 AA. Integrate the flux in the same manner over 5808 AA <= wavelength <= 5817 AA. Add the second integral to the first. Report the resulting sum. 12.5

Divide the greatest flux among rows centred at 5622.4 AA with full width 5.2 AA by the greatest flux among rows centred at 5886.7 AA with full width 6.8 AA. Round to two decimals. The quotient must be 1.12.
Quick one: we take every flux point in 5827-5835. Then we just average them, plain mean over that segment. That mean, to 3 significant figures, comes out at 0.724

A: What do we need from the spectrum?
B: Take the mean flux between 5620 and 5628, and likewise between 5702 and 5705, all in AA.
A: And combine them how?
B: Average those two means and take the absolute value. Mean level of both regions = 0.66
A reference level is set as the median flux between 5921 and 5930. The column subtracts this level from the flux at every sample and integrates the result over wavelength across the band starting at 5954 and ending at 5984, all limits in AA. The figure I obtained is -0.47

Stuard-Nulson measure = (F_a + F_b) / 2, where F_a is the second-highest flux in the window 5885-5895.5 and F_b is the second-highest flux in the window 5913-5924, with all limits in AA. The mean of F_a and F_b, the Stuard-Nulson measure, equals 0.745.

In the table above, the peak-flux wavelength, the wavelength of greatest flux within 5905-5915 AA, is 5913.85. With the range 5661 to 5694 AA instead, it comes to 5673.76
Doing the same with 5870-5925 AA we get 5897.54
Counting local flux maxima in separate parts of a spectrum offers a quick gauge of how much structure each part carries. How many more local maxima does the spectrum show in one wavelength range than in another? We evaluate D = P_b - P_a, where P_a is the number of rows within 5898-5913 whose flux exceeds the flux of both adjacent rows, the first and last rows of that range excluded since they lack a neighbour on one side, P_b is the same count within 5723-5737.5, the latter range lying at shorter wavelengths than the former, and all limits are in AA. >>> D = 0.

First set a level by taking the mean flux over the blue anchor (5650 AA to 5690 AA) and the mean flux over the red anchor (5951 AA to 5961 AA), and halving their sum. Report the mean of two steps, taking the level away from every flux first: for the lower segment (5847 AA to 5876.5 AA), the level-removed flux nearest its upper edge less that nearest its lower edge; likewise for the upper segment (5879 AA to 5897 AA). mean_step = 0.10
